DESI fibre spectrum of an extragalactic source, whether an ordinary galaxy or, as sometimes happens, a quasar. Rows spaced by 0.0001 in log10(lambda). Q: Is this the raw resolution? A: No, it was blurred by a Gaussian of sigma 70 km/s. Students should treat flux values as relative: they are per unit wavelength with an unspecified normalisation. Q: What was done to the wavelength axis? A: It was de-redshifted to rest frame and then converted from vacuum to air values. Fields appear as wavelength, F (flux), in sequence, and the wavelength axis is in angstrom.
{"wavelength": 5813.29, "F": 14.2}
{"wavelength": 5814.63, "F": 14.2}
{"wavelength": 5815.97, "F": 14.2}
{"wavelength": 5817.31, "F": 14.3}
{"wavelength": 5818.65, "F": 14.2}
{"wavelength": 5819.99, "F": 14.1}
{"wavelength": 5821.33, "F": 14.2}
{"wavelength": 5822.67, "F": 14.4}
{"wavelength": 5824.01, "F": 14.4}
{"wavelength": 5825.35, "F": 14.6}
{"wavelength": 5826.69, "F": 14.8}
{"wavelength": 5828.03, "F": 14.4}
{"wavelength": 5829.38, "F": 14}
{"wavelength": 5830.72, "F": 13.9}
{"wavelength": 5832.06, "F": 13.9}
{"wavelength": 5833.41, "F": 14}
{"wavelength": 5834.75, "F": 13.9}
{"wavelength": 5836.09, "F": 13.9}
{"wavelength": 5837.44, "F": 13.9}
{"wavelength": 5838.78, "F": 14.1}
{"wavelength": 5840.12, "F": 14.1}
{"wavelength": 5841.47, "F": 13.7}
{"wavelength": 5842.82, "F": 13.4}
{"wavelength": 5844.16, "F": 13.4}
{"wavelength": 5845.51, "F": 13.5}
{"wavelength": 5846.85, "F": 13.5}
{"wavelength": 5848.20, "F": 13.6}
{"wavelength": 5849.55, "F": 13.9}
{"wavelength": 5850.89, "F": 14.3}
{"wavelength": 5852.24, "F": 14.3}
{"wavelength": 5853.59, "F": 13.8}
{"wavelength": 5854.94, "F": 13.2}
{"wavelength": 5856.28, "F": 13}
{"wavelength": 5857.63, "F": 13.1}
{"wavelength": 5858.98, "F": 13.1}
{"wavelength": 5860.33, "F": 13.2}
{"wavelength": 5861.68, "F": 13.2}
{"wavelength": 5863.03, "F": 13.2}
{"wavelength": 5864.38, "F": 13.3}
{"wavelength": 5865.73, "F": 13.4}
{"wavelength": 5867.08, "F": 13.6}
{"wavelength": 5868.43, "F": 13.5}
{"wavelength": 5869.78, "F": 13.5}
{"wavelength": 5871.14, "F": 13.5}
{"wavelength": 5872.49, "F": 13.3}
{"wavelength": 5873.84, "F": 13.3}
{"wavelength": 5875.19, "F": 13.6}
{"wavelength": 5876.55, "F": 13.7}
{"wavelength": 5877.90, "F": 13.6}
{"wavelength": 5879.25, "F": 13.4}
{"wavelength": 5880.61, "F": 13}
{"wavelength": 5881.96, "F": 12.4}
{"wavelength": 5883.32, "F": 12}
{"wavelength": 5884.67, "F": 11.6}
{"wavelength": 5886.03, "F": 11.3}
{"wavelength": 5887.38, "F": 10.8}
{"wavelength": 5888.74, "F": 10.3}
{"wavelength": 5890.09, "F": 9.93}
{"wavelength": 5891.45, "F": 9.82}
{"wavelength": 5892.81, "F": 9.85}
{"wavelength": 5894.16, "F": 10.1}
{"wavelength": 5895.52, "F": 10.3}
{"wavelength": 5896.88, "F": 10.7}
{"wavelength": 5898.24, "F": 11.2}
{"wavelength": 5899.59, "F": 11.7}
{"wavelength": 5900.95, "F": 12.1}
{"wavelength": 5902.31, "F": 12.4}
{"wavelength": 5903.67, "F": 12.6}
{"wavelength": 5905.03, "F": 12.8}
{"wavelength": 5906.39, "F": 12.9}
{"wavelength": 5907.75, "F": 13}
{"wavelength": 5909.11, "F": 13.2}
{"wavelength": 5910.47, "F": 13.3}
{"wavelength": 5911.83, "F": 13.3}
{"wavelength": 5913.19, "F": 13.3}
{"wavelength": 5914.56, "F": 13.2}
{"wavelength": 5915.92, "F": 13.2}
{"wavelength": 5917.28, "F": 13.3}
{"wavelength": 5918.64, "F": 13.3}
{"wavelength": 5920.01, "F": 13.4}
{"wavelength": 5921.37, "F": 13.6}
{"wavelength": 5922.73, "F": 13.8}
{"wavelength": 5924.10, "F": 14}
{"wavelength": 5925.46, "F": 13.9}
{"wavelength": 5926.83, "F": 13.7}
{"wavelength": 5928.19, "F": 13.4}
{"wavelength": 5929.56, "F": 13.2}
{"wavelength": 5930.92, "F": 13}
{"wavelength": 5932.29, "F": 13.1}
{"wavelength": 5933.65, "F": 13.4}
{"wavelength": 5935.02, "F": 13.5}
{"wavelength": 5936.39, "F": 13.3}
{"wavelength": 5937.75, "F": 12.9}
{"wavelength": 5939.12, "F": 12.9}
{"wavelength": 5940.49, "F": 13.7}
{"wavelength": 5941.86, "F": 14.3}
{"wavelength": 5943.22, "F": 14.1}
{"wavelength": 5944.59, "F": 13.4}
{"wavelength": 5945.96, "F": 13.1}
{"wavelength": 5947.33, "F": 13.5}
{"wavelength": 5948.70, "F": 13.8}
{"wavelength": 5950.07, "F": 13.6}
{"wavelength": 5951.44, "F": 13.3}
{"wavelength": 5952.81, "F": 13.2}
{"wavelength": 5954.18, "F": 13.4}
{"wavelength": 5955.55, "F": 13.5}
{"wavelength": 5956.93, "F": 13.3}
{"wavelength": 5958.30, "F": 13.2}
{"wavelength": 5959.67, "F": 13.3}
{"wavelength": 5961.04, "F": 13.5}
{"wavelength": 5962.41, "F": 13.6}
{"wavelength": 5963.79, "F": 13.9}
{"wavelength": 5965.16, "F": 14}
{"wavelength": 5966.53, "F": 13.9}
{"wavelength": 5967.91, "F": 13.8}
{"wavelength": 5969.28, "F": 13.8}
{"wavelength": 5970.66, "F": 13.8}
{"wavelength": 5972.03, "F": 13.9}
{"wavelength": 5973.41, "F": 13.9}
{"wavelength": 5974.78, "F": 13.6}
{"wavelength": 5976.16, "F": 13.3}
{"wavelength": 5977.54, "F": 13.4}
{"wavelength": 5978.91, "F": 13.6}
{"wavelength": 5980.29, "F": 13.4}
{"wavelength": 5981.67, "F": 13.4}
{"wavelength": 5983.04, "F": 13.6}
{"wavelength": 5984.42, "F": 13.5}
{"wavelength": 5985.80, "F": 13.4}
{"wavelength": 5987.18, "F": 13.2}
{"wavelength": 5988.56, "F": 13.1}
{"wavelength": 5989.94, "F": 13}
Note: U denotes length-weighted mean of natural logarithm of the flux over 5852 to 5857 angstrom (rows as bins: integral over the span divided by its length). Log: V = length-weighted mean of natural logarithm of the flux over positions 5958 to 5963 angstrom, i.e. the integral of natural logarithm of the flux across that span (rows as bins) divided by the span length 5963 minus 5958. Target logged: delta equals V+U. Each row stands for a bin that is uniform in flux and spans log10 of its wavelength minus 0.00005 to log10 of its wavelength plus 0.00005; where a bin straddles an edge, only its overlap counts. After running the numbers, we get 5.20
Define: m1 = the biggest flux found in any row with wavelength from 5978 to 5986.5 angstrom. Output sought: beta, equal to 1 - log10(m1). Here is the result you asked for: -0.134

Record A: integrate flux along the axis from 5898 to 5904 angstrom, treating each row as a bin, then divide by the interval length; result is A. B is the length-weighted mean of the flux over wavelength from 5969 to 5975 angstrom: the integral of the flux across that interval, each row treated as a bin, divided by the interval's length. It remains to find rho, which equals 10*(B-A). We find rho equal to 17.8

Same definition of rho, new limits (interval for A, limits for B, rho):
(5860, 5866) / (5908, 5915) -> -0.2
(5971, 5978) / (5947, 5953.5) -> -1.5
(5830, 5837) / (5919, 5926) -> -2.1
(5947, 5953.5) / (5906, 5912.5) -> -3.3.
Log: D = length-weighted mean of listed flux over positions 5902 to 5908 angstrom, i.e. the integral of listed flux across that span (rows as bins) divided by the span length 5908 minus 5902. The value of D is 12.7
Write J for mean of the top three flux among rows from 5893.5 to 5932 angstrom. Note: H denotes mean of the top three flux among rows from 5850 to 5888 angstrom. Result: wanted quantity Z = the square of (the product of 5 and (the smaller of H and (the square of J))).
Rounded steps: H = 14.1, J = 13.9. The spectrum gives 4994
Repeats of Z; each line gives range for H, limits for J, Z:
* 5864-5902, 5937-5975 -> 4647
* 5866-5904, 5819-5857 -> 4647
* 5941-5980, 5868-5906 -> 4994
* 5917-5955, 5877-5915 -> 4994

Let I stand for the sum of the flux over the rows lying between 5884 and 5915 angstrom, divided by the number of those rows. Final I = 11.73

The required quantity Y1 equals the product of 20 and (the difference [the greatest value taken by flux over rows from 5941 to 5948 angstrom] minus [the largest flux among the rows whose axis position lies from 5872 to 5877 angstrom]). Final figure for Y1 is 12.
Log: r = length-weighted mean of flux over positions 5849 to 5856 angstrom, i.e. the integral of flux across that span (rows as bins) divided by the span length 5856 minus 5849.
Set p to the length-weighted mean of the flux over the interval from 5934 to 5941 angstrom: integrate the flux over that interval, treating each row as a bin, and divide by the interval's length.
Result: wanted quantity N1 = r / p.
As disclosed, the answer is 1.05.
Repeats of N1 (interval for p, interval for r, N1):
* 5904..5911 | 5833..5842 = 1.07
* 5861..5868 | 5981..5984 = 1.01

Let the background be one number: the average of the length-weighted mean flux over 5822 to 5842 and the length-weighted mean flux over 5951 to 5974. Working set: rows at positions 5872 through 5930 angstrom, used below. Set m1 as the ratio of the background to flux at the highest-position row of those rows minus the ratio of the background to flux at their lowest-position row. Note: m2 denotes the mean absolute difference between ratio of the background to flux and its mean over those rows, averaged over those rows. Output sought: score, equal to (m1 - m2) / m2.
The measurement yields -1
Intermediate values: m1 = 0.01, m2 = 0.106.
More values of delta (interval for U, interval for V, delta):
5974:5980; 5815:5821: 5.25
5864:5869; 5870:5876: 5.20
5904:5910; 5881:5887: 5.03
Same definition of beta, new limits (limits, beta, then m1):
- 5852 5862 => -0.155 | 14.3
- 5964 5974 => -0.146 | 14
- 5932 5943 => -0.155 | 14.3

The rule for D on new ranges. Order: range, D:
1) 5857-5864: 13.2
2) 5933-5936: 13.4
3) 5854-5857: 13.2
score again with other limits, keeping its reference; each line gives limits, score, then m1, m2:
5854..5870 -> -3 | -0.02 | 0.012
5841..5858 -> 1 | 0.05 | 0.023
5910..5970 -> -3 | -0.04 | 0.020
